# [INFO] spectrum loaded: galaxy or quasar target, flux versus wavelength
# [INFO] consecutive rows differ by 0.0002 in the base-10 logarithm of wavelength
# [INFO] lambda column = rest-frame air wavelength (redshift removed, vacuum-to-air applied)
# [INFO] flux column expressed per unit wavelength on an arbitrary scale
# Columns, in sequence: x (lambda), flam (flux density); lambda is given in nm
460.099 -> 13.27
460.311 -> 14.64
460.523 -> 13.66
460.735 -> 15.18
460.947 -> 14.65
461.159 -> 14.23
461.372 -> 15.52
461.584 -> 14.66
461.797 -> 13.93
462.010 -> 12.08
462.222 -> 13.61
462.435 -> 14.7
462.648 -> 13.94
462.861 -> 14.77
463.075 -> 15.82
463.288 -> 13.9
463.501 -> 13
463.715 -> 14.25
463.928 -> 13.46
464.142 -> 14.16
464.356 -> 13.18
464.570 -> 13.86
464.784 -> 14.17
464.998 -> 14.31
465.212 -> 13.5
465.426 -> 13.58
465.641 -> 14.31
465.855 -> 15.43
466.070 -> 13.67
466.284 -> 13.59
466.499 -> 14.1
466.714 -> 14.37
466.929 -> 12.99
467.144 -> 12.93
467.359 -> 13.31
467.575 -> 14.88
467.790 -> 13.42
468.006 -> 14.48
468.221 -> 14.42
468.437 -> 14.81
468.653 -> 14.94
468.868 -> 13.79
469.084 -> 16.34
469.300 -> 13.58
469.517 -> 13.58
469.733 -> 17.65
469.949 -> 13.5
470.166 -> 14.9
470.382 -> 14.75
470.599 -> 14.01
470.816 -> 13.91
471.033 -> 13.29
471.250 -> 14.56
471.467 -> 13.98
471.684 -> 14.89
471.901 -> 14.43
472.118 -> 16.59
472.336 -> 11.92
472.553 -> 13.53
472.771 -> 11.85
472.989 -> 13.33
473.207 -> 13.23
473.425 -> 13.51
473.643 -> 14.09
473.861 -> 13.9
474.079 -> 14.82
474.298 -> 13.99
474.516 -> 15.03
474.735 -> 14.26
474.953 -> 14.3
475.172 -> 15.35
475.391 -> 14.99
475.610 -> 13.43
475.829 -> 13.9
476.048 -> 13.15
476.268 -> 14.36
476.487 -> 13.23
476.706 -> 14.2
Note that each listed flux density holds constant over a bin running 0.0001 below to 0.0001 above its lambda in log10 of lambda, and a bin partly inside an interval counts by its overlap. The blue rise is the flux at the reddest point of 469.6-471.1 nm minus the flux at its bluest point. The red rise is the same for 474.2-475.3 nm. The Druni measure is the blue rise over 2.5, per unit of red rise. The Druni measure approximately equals -1.3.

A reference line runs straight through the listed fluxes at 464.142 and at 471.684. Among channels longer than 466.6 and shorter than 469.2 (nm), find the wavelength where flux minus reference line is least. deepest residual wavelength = 467.144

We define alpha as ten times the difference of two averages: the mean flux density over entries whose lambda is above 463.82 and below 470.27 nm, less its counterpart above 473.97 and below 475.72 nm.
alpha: -3.5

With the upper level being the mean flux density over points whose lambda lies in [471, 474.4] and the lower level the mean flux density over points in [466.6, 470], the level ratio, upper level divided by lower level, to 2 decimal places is 0.97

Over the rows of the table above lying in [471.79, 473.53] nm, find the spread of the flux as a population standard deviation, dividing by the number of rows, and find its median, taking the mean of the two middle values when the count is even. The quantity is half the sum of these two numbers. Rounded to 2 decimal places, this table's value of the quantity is 7.41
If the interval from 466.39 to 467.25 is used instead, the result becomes 7.09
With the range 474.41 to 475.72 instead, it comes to 7.64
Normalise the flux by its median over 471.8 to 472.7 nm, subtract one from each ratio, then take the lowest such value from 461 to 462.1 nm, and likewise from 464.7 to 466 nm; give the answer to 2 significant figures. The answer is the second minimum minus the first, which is 0.10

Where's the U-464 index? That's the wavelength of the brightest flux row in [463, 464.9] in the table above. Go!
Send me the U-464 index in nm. 463.075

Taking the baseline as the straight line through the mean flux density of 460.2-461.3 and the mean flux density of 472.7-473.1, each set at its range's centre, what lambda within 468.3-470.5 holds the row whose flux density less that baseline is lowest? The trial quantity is 469.300 nm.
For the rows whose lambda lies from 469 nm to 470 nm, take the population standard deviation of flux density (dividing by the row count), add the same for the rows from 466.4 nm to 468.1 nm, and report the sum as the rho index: 2.43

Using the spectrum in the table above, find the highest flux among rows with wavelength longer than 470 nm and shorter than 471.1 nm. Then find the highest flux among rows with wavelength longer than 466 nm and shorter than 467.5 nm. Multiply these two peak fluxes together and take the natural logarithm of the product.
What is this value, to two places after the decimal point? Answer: 5.37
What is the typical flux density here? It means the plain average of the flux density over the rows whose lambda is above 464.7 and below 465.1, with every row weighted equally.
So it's 14.2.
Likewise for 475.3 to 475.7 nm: 14.2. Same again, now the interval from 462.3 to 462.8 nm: 14.3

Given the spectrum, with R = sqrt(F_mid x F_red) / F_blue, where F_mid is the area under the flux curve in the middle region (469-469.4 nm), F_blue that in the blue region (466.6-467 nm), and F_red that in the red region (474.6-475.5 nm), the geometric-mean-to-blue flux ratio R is 1.6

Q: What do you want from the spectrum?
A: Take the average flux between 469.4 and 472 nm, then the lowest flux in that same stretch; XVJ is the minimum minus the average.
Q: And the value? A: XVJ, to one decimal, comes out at -1.2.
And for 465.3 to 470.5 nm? -1.4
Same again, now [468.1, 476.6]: -2.4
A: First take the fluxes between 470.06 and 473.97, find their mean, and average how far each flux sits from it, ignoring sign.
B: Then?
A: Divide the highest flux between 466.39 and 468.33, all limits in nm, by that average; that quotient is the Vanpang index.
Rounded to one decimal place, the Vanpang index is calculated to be 19.5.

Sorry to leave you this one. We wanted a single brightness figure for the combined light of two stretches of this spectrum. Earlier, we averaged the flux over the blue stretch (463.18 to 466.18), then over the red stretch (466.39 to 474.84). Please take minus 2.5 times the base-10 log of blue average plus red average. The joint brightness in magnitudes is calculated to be -3.620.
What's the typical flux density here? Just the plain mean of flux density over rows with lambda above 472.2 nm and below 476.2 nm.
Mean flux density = 13.8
